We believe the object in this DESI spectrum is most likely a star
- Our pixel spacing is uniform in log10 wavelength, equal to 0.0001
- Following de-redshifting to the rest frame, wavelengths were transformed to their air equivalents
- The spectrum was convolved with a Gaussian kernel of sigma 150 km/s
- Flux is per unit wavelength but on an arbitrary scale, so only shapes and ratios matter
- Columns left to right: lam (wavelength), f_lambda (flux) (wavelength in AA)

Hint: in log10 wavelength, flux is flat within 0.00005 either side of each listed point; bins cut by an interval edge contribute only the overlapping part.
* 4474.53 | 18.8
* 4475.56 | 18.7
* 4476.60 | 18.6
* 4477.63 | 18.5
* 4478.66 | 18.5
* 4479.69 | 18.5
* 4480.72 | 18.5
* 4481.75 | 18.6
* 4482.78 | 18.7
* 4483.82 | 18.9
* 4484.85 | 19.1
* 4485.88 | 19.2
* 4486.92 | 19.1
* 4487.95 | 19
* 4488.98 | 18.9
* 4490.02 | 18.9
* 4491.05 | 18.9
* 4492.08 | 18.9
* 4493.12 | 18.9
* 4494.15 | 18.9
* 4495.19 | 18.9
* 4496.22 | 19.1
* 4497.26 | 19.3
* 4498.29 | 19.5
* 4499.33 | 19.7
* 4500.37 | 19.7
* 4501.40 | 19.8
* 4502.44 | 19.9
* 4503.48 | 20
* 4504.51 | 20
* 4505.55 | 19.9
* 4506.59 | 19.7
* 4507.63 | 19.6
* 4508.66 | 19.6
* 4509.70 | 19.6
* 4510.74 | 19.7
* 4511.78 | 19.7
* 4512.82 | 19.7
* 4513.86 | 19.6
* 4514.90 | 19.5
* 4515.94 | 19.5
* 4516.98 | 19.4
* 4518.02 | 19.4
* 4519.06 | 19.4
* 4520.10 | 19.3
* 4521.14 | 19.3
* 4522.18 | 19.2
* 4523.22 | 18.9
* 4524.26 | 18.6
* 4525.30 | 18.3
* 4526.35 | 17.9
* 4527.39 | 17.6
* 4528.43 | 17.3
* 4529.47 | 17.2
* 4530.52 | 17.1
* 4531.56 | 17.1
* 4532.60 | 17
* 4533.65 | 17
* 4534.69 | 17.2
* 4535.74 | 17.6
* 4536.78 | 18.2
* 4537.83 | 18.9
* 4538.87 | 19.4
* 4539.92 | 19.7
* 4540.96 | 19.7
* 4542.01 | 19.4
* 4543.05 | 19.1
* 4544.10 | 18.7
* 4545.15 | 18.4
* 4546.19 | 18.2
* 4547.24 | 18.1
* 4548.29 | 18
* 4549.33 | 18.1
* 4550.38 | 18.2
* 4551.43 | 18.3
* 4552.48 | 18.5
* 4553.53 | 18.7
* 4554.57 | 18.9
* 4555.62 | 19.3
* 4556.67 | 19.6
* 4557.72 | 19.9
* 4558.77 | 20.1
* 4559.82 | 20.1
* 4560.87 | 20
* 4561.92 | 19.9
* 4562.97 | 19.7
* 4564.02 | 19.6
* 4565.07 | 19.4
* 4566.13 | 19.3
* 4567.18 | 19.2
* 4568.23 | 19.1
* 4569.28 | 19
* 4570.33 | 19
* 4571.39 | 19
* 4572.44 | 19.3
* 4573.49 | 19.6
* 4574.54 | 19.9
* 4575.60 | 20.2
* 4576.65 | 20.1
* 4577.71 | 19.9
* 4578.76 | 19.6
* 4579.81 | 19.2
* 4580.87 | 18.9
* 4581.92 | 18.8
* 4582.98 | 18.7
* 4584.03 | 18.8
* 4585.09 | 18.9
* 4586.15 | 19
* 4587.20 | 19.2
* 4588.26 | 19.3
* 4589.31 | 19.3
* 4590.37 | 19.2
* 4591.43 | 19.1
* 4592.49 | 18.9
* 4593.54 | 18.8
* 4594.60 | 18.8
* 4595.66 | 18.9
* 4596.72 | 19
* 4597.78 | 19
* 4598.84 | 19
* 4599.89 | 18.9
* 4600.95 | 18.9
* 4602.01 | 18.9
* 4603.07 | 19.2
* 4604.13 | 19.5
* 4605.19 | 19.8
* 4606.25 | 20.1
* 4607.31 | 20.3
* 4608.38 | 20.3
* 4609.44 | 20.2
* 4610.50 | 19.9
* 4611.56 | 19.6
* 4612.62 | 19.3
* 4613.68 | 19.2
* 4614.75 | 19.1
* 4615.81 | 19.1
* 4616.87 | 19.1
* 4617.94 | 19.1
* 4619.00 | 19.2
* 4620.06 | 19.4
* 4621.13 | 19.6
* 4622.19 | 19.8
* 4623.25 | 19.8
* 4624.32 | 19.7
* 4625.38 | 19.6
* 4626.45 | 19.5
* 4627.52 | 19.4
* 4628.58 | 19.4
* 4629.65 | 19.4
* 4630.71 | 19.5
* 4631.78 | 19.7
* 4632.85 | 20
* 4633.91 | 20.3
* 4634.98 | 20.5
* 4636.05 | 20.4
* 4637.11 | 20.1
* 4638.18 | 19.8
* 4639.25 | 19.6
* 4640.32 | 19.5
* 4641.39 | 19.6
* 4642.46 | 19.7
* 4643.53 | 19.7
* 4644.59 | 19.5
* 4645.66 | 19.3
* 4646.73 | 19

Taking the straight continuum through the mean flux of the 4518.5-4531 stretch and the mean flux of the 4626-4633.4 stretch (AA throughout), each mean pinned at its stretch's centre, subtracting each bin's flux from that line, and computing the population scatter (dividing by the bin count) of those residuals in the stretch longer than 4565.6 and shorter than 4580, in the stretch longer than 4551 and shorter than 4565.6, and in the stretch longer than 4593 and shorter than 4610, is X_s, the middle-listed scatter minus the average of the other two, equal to 0.10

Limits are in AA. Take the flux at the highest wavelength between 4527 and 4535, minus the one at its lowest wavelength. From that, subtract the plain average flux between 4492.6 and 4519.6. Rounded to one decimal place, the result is -19.9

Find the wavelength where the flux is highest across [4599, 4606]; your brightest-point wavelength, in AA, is 4605.19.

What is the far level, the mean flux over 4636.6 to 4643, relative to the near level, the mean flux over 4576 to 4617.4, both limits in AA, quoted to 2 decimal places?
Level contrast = 1.02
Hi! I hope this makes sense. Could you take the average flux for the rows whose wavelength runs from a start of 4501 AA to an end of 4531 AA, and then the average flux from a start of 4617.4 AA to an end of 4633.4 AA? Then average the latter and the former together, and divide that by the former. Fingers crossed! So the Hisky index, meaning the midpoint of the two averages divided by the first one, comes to 1.01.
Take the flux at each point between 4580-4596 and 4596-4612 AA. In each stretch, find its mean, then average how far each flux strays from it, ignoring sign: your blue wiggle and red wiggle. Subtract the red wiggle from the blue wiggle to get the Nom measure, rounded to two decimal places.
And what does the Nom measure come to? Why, -0.32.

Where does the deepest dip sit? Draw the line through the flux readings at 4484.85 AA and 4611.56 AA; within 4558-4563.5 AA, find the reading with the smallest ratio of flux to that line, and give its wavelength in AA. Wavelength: 4562.97 AA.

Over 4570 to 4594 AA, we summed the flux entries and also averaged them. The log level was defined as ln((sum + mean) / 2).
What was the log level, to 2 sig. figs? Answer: 5.4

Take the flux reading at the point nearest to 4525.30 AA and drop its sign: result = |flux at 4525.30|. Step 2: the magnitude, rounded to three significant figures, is 18.3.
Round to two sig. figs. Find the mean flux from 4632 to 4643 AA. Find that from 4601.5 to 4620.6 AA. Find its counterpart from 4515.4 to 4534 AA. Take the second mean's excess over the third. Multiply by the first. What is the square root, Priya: 4.9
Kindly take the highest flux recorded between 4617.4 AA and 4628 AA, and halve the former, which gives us 9.90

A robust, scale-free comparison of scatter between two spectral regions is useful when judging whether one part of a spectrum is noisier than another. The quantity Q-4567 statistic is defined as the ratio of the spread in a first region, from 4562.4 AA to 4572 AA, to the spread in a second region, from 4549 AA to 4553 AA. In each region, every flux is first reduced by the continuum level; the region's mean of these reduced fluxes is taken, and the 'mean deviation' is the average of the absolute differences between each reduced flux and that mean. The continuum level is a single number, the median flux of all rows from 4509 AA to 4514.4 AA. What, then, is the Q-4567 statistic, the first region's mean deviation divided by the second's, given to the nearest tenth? 1.7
